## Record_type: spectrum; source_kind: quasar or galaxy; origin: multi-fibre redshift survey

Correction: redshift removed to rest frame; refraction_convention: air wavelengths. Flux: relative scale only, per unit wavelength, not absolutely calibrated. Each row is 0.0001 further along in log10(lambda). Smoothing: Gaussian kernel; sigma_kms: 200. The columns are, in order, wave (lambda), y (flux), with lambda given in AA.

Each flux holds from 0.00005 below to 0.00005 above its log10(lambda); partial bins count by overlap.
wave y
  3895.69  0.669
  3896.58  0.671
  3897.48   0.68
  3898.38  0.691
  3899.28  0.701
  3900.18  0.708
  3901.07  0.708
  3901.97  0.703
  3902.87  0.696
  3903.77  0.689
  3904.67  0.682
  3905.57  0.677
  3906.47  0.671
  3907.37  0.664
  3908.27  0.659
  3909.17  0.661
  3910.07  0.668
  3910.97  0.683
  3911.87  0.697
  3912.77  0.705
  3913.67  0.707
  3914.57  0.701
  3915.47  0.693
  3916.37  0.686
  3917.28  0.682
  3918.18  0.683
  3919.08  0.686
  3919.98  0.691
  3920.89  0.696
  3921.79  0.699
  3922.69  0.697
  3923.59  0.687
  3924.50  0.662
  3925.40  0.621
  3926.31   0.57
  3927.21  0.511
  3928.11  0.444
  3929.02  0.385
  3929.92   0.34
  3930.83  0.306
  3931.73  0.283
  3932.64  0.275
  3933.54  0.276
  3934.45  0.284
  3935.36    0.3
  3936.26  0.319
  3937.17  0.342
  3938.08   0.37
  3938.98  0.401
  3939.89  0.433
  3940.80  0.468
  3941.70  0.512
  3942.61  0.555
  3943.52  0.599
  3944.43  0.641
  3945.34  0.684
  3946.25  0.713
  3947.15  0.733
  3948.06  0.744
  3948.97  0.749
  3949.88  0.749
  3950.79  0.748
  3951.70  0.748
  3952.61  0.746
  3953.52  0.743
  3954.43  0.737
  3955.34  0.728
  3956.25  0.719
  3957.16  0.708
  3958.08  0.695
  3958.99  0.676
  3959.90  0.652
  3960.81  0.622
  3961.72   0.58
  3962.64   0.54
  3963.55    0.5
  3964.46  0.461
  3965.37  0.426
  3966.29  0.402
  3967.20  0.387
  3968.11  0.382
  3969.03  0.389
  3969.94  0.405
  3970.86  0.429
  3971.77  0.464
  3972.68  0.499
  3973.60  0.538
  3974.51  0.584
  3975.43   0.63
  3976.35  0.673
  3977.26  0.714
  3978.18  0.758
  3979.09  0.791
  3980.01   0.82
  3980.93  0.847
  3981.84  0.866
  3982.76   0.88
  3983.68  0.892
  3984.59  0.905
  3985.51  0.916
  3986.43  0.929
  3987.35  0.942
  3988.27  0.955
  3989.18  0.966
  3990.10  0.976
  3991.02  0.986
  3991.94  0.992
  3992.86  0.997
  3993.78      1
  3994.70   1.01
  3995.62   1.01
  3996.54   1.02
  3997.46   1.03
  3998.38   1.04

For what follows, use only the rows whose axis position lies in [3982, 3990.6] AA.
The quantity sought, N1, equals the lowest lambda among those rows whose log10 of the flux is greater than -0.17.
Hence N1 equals 3982.76 AA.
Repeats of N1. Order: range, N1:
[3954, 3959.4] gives 3954.43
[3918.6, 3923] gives 3919.08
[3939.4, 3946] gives 3945.34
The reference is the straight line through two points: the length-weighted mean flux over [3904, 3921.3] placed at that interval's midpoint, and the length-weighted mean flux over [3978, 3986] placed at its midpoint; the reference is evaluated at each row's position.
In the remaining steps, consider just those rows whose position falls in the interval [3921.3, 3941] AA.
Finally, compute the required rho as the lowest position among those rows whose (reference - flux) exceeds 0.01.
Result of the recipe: 3922.69 AA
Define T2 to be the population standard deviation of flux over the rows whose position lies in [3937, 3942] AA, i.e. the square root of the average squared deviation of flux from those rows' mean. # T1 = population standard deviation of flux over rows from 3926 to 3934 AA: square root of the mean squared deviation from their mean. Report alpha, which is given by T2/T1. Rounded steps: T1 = 0.10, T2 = 0.058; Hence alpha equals 0.6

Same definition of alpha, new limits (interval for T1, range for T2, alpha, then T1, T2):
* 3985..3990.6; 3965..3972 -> 1.3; 0.02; 0.026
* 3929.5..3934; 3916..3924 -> 0.2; 0.02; 0.006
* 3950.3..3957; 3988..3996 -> 1.7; 0.01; 0.018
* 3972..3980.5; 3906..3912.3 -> 0.1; 0.11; 0.013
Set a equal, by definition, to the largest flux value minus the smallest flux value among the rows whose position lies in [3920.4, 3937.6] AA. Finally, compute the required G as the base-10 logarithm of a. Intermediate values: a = 0.42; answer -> -0.37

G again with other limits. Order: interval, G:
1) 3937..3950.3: -0.39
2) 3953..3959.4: -1.17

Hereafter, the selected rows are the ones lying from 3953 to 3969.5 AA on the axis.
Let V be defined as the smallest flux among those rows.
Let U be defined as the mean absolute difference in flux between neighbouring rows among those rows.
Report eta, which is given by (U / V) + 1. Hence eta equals 1.06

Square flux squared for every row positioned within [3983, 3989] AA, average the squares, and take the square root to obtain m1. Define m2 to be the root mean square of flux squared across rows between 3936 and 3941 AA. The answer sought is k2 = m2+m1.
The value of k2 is 1.01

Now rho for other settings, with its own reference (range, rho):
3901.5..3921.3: 3908.27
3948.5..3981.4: 3948.97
